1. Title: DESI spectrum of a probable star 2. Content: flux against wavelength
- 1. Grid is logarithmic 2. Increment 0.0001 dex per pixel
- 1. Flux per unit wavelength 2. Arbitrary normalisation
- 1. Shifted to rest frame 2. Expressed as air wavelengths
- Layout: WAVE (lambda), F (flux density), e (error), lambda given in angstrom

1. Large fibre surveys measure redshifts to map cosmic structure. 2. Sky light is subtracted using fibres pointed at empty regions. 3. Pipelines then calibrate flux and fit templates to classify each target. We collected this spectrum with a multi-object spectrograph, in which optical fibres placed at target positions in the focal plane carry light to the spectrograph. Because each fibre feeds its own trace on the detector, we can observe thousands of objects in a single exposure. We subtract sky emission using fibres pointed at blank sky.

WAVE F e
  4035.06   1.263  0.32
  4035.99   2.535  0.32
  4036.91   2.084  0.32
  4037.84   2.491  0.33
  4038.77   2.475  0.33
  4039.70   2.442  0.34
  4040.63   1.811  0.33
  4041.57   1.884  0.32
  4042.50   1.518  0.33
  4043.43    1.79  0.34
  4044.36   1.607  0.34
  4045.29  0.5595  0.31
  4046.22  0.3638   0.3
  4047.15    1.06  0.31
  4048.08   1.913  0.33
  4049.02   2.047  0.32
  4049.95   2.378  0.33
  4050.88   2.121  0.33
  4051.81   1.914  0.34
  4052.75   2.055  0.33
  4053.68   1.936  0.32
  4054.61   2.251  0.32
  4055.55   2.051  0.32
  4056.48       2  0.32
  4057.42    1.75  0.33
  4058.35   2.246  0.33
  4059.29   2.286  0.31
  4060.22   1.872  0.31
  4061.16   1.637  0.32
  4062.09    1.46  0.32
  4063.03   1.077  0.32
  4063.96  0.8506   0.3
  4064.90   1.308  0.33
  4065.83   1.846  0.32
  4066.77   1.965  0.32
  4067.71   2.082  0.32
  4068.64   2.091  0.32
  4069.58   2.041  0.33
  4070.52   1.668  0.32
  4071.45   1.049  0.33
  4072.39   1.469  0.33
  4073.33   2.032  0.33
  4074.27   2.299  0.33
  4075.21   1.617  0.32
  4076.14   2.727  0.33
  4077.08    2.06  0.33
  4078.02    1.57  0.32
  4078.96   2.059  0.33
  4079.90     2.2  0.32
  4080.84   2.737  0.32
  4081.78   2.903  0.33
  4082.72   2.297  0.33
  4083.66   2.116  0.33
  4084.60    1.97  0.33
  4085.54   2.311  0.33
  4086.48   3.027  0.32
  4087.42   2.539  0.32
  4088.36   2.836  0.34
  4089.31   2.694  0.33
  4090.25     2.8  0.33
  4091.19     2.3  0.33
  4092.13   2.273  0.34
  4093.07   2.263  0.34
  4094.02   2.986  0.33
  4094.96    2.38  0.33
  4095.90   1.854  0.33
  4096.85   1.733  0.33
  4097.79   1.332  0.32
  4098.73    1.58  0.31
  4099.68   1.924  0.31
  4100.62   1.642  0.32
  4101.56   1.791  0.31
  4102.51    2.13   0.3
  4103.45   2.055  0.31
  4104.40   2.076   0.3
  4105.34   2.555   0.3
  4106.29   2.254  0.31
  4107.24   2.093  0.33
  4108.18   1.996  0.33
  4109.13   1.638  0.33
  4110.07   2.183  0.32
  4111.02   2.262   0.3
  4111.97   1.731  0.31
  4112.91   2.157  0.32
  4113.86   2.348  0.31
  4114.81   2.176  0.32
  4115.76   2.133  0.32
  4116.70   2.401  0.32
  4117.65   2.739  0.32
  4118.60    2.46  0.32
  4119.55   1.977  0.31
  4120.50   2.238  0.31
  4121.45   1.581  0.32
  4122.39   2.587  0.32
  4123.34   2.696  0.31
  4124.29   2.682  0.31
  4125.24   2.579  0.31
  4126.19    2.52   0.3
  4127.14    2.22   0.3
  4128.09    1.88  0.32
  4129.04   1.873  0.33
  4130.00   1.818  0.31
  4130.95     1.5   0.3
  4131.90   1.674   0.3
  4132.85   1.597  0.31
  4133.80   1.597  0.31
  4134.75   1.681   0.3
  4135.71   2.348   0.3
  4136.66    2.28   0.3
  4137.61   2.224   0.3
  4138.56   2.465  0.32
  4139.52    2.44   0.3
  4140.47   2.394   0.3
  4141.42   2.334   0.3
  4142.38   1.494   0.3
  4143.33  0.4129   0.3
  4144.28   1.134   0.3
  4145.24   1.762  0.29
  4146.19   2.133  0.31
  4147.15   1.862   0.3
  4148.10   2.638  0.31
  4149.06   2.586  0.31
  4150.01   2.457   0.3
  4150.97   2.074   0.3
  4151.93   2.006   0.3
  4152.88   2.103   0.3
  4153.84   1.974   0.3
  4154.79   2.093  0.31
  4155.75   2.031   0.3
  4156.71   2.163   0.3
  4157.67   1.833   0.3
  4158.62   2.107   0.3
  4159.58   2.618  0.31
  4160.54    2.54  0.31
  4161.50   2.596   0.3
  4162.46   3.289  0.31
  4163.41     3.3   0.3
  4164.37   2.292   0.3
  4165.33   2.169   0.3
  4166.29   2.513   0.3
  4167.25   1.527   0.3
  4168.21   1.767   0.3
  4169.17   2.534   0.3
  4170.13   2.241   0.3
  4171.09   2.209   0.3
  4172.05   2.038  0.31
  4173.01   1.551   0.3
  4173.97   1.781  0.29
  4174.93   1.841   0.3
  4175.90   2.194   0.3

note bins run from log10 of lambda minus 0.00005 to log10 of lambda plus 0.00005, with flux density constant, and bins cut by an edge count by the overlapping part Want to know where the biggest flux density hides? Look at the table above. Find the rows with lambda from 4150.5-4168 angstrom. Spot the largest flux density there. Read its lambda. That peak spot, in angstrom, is 4163.41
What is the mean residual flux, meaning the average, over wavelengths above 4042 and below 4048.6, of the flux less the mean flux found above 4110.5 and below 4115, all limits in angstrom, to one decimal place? -0.9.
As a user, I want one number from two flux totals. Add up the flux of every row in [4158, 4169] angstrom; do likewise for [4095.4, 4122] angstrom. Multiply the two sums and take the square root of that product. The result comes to 39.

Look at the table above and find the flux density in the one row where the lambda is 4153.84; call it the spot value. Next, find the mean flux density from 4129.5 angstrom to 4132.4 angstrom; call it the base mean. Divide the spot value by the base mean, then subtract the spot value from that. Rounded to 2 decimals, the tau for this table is -0.79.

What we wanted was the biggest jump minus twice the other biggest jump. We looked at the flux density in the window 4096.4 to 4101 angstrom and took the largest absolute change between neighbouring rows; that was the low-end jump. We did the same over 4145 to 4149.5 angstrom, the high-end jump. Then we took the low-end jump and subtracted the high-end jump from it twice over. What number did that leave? -1.2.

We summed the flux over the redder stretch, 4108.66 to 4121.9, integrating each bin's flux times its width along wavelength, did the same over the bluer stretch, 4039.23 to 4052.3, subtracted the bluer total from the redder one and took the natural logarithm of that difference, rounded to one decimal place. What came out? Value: 1.9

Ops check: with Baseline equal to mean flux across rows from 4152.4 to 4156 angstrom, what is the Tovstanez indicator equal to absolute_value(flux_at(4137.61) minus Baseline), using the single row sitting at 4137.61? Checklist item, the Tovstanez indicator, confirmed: 0.17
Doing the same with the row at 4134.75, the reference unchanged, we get 0.37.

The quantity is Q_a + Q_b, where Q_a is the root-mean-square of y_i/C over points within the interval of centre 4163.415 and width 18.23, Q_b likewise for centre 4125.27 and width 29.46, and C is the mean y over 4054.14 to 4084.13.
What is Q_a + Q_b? 2.36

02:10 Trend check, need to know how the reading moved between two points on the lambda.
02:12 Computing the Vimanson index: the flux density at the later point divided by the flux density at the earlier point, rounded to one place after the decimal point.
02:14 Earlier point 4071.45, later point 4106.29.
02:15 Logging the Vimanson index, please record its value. 2.1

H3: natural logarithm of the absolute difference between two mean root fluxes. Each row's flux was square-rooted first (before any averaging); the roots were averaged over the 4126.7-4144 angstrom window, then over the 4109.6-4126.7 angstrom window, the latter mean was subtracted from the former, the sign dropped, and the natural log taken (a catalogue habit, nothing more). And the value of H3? -1.9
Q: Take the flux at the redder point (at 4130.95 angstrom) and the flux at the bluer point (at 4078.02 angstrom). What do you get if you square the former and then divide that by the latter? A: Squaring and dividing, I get 1.4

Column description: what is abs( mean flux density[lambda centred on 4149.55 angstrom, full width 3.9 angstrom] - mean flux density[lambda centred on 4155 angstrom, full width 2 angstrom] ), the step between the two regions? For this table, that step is 0.4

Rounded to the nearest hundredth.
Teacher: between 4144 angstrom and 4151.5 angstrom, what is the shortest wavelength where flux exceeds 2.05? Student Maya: 4146.19 angstrom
